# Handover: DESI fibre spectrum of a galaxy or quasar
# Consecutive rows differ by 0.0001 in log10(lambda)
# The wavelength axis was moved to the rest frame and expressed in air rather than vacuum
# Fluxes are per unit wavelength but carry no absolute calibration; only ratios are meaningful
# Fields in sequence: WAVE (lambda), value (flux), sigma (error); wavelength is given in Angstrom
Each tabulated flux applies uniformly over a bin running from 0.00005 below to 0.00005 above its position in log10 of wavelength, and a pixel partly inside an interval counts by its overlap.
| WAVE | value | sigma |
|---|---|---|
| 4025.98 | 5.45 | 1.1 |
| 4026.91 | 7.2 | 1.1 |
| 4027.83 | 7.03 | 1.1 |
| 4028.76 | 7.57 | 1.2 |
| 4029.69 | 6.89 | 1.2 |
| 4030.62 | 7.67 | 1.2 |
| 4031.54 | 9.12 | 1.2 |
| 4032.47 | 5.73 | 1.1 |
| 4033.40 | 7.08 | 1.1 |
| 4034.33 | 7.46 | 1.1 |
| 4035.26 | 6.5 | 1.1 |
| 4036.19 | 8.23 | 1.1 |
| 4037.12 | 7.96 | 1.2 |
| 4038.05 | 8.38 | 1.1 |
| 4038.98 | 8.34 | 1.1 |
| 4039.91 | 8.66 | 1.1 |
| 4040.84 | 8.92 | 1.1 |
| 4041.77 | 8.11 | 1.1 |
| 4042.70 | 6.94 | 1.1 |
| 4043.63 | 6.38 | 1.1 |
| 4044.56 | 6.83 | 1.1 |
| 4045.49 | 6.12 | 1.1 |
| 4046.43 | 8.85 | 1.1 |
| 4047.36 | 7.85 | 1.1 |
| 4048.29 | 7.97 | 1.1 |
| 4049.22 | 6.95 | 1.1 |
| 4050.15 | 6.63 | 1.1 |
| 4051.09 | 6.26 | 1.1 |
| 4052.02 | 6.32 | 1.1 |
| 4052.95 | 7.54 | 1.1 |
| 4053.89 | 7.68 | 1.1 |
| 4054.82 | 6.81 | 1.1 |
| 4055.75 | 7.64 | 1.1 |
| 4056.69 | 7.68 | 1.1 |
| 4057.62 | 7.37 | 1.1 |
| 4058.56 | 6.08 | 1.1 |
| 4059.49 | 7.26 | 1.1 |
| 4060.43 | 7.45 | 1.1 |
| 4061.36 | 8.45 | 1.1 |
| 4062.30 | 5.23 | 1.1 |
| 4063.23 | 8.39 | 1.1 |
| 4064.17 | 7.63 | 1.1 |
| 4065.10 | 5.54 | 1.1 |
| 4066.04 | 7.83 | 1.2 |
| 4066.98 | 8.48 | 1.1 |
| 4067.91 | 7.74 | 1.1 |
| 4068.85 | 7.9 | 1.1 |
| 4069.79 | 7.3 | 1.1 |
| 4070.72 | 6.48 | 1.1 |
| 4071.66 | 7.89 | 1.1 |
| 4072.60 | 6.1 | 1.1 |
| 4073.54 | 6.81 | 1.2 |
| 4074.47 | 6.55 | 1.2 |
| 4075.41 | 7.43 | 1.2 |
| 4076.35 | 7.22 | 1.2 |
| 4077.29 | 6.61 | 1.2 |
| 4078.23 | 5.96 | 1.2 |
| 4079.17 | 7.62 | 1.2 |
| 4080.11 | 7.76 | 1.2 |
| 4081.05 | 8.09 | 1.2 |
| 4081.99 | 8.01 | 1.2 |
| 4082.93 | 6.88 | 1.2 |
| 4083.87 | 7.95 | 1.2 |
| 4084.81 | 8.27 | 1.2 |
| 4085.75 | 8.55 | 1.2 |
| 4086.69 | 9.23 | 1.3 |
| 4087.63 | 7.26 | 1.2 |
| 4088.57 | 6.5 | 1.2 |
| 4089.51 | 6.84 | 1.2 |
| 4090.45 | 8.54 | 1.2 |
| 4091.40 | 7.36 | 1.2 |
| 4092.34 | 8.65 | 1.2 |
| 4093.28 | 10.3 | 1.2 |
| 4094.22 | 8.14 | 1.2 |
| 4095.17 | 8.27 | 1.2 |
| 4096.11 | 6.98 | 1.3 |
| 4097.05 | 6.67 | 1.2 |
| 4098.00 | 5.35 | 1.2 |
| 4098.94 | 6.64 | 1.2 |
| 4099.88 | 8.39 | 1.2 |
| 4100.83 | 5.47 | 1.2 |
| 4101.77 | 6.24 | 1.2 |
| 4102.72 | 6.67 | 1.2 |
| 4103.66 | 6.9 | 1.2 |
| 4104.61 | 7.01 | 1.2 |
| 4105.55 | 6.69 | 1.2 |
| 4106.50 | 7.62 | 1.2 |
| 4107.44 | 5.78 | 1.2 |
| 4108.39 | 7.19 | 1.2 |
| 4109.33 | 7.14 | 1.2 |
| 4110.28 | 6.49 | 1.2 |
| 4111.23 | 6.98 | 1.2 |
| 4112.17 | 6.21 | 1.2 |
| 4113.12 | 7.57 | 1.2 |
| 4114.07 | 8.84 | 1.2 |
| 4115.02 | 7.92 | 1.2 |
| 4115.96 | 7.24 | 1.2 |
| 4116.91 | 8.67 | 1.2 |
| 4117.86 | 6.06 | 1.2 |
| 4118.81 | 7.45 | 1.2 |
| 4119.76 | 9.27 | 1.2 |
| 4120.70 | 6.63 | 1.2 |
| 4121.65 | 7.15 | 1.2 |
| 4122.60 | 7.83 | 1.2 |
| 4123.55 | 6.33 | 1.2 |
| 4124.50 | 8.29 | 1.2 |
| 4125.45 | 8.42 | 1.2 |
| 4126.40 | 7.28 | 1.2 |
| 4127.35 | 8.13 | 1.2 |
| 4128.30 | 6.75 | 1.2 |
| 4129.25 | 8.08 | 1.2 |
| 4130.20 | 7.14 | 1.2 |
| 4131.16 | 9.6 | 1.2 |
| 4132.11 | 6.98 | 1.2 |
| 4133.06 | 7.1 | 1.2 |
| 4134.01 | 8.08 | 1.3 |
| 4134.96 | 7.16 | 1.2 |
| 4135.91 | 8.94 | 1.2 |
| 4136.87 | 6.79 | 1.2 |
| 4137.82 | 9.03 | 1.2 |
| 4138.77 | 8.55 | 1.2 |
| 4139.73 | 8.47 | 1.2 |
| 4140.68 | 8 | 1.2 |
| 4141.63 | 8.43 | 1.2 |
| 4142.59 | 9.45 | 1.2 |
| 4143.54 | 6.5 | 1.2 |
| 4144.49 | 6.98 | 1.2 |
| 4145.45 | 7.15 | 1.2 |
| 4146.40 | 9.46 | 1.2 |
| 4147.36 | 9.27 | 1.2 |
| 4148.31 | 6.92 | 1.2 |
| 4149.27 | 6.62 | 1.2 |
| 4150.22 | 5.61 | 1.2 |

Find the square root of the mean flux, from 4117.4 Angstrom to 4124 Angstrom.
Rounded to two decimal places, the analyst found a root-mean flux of 2.69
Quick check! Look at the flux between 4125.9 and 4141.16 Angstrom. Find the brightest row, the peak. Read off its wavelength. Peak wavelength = 4131.16 Angstrom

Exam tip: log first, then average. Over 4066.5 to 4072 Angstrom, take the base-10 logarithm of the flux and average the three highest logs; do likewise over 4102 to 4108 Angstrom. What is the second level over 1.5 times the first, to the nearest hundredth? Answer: 0.63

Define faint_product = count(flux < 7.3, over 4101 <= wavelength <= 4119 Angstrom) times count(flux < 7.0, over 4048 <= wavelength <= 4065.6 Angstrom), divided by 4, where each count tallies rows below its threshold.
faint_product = 26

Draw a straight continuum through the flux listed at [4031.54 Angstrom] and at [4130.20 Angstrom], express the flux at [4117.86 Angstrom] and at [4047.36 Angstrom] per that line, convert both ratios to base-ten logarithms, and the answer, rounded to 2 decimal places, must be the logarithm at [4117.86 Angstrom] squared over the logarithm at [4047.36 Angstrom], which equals -0.15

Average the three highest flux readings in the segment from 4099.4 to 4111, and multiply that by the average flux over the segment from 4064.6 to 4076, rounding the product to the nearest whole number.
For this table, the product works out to 55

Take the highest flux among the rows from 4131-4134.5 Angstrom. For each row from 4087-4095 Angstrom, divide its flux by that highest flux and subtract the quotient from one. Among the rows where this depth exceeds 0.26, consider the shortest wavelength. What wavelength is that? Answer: 4088.57 Angstrom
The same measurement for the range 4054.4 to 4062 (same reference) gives 4054.82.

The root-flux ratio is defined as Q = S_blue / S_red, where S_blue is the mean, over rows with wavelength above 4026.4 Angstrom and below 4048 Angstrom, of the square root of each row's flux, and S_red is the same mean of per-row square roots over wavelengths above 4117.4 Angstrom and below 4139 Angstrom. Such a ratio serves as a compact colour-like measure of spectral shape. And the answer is 0.99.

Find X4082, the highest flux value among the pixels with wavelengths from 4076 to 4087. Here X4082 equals 9.23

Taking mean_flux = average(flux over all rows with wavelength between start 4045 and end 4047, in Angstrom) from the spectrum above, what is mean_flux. 7.5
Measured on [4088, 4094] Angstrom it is 8.0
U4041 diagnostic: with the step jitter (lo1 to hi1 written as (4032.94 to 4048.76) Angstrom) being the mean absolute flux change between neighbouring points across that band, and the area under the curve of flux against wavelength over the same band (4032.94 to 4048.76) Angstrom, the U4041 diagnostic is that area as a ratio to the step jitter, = 163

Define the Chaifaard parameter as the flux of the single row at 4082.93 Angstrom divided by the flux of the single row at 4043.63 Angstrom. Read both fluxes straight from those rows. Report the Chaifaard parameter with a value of 1.08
